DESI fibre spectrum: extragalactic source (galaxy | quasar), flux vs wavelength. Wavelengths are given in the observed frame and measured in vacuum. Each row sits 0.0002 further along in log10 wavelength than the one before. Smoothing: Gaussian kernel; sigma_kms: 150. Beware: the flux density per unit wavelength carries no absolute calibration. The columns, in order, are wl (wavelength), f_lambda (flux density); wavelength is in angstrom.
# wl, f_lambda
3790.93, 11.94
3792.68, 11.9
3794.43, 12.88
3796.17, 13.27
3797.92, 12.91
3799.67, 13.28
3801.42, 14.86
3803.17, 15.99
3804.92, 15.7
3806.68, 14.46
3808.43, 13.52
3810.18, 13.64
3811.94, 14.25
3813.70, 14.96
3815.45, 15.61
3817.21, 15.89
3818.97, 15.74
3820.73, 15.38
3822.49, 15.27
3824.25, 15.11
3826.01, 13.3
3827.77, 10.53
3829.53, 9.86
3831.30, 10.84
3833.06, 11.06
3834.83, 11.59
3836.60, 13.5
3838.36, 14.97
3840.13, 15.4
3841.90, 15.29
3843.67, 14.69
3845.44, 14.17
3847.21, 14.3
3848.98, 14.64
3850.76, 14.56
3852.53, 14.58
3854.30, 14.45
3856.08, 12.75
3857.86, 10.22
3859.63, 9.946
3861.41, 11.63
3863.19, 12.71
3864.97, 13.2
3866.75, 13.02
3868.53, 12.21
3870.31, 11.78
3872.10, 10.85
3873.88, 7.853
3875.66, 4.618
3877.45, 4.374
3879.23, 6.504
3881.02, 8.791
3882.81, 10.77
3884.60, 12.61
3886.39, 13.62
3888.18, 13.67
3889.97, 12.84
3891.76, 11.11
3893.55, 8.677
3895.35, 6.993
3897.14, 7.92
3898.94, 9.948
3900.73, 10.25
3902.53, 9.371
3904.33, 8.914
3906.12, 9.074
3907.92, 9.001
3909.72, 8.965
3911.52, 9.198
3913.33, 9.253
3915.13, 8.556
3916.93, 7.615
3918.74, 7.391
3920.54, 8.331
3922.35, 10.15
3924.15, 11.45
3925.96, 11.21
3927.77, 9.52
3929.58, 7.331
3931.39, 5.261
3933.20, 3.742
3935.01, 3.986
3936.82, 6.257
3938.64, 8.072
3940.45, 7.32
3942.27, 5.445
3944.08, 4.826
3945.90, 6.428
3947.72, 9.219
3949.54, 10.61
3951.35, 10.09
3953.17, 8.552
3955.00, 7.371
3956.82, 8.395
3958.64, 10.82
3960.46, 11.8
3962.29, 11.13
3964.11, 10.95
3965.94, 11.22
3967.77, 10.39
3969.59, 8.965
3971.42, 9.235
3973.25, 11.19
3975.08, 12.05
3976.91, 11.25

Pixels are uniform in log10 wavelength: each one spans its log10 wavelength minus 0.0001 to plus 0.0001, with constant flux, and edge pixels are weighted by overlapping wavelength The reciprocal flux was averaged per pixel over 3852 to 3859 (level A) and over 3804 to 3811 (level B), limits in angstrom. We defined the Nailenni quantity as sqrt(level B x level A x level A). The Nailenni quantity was 0.021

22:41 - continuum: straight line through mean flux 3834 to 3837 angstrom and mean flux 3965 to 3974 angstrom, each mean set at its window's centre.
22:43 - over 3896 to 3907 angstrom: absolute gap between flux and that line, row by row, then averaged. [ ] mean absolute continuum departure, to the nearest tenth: 2.1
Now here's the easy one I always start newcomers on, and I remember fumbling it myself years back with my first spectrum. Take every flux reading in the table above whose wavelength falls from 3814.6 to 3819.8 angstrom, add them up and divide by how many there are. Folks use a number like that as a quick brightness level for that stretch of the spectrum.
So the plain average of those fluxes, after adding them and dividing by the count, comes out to 16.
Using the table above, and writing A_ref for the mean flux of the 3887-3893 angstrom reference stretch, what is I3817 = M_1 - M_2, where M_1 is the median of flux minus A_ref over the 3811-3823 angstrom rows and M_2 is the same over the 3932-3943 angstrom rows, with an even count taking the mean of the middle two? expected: 10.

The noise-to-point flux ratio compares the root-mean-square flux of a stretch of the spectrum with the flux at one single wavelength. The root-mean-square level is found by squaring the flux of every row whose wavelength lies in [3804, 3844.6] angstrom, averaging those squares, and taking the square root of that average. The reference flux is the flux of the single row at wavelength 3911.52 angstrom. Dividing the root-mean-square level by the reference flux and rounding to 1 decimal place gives 1.5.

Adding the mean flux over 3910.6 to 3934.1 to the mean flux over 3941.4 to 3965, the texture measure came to 17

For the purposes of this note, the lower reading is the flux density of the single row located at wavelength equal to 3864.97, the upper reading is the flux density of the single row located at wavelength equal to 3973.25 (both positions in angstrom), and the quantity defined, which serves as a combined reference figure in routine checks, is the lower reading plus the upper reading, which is 24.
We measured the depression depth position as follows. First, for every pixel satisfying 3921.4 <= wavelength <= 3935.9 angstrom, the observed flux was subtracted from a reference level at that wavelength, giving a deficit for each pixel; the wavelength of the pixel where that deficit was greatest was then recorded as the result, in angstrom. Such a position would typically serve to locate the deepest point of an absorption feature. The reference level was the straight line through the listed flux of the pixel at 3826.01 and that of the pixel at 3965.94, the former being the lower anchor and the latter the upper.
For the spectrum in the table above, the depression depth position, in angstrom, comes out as 3933.20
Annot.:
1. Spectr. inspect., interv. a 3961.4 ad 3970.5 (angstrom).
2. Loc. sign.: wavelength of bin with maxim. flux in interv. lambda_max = 3965.94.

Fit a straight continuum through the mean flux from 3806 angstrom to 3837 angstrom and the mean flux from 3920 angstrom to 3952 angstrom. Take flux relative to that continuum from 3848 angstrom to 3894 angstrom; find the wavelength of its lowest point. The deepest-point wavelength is 3877.45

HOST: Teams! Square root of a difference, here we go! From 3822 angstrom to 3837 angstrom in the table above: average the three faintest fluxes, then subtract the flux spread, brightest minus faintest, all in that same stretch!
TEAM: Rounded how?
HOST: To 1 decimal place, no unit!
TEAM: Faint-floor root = 2.2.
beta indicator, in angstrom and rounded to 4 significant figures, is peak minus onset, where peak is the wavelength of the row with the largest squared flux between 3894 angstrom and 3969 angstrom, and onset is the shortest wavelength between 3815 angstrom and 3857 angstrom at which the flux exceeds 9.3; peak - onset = 145.0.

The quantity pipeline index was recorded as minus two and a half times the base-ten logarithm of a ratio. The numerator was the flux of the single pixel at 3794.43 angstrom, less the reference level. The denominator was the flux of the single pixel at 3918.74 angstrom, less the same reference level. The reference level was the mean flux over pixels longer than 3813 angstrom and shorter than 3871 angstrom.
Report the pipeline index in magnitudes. 2.6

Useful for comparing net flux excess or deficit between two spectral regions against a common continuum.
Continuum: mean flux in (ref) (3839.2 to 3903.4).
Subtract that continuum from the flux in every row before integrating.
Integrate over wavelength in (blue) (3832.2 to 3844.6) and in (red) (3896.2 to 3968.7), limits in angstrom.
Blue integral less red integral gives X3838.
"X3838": 230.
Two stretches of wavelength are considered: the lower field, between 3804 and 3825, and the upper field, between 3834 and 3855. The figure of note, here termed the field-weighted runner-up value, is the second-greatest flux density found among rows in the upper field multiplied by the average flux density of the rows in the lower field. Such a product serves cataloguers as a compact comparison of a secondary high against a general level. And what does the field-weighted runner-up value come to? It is 229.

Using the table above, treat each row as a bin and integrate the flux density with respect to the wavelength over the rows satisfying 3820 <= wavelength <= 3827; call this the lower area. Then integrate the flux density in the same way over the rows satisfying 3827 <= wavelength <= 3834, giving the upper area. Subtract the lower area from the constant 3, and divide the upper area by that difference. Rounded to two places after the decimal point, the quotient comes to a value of -0.74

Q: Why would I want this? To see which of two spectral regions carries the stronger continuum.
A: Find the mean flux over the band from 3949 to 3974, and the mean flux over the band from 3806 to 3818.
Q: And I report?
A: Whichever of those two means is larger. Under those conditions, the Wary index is 14.6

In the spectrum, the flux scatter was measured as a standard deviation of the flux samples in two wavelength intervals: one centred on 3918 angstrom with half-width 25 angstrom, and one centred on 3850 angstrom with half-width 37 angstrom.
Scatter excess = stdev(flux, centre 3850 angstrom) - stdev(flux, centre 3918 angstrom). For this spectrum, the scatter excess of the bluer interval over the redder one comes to 1.0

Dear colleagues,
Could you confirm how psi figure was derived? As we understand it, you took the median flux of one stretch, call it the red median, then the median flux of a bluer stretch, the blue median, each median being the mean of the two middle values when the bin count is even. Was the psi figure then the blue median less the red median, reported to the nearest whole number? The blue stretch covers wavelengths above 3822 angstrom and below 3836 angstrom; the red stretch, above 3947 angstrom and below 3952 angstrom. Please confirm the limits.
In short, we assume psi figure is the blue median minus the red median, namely 1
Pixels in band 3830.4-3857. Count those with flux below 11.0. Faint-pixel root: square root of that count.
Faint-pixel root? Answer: 1.0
